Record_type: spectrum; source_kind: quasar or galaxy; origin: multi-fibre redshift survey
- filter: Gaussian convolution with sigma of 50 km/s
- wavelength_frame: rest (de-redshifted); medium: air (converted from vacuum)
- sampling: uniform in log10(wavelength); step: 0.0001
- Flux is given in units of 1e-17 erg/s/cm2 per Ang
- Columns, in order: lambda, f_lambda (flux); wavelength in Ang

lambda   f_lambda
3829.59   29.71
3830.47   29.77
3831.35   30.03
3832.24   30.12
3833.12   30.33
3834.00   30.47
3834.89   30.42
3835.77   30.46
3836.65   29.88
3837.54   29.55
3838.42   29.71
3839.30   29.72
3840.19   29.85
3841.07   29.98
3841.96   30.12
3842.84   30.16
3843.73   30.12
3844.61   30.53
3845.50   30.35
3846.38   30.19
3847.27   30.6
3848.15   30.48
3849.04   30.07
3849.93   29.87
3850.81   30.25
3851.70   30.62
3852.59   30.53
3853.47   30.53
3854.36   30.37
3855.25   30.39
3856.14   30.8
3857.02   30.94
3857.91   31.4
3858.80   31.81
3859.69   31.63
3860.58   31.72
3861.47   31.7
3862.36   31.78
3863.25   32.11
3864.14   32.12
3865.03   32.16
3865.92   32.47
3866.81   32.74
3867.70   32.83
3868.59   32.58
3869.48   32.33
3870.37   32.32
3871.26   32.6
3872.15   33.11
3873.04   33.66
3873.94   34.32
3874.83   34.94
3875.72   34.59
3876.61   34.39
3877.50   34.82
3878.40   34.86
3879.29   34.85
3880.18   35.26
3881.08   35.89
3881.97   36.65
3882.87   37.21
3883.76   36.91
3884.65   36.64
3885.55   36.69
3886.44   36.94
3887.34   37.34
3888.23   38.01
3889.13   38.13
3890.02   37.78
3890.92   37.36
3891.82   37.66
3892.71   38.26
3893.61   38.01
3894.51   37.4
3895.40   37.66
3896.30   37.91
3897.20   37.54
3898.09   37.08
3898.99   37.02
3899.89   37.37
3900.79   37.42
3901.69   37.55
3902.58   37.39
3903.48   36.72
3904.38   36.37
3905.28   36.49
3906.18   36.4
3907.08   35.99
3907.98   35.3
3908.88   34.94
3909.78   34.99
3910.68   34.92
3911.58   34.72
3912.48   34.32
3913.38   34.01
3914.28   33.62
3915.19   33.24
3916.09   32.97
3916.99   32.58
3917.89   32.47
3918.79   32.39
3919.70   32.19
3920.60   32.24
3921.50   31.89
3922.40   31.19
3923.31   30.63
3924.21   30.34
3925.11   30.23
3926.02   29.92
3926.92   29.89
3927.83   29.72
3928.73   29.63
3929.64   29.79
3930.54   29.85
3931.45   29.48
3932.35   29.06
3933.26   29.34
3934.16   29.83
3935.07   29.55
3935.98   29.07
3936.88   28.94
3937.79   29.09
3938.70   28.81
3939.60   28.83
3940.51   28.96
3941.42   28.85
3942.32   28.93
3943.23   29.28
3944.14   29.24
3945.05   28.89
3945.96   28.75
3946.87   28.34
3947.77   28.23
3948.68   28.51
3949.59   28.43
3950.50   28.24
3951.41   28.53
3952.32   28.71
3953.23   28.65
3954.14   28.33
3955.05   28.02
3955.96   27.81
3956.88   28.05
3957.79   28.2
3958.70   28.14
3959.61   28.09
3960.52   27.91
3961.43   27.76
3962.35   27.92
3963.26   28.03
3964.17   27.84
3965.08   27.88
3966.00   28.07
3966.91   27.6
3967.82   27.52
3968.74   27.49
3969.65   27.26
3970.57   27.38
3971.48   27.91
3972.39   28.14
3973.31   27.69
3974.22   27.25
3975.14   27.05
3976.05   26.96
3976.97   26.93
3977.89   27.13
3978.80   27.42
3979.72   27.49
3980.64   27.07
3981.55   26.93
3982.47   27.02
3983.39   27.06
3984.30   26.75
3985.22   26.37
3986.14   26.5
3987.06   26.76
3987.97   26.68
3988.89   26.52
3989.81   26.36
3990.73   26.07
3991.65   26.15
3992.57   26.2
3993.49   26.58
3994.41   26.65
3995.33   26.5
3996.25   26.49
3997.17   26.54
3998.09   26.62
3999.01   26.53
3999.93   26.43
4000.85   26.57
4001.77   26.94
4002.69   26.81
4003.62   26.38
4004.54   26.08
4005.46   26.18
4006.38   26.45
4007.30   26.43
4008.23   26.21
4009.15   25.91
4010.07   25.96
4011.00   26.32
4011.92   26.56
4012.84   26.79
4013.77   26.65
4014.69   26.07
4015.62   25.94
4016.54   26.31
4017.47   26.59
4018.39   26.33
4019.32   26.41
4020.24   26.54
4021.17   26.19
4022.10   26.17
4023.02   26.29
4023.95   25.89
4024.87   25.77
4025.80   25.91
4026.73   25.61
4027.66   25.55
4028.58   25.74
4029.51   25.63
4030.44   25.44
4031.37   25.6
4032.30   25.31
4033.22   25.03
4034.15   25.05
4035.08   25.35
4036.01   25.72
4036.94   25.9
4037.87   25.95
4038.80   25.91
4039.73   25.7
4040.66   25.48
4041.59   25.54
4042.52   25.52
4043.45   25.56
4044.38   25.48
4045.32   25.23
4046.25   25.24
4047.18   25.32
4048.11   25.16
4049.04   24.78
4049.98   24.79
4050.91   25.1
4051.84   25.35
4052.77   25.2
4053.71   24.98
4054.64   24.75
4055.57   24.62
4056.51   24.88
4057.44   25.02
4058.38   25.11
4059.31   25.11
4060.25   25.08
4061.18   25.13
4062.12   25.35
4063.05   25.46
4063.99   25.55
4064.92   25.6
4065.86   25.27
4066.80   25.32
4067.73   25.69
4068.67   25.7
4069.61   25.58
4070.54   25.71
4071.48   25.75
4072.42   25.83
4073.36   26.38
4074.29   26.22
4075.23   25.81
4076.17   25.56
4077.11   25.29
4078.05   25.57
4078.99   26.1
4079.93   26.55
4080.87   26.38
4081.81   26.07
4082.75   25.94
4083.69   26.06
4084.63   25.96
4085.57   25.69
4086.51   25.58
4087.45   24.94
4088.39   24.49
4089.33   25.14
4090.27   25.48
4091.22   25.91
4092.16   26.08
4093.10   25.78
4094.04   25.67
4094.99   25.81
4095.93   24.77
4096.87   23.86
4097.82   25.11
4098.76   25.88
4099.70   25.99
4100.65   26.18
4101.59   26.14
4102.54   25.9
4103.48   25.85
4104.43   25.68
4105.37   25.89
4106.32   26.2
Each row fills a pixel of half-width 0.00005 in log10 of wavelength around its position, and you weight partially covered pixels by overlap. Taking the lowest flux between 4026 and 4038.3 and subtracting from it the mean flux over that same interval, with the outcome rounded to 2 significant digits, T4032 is -0.50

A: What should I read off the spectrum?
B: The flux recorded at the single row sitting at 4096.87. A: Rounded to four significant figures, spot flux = 23.86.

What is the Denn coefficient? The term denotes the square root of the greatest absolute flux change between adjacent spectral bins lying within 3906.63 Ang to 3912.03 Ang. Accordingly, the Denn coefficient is 0.83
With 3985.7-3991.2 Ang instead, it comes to 0.54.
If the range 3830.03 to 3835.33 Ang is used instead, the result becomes 0.51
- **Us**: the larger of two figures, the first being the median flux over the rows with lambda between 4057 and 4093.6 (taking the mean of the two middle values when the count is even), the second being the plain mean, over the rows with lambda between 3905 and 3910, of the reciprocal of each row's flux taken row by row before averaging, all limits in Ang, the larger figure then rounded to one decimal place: 25.6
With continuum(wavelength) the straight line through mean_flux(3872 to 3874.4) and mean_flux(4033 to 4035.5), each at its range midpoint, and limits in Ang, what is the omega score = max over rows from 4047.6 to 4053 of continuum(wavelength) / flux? 0.98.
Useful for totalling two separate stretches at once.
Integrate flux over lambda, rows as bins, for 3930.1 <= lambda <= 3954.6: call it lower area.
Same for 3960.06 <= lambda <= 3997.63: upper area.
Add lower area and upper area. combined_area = 1727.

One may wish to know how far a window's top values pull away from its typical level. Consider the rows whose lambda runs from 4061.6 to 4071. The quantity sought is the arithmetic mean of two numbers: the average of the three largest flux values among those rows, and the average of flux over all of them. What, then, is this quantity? 25.6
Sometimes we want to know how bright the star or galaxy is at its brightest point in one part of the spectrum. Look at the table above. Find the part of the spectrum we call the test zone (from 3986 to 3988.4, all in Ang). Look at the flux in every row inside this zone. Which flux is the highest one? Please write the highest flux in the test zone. 26.76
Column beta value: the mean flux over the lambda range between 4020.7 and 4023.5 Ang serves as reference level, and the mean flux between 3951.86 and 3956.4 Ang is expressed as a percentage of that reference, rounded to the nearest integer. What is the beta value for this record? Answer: 108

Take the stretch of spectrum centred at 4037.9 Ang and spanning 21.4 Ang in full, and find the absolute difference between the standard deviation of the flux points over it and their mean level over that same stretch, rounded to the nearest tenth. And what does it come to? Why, 25.2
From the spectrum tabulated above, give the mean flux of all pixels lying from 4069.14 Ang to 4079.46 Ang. 26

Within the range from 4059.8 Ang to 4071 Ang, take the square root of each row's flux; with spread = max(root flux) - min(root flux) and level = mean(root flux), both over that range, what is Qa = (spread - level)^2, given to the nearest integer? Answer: 25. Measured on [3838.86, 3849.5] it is 29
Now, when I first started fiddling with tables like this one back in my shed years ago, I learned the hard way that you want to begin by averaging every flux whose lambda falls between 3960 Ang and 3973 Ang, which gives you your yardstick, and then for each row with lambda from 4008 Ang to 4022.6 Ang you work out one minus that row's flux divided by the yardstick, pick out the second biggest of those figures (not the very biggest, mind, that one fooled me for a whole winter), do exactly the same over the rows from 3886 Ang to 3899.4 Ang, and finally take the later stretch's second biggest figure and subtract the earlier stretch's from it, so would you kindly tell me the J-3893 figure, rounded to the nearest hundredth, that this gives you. 0.40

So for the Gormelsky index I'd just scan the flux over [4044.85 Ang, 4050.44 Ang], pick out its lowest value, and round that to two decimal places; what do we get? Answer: 24.78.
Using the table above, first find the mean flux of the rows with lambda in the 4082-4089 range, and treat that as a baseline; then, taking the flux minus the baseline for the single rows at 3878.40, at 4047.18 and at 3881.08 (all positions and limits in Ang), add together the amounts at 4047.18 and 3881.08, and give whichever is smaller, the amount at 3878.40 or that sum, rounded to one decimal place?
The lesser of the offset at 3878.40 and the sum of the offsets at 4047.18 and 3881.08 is 9.3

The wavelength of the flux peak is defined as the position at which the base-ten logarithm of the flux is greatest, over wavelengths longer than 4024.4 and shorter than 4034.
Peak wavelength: 4025.80 Ang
